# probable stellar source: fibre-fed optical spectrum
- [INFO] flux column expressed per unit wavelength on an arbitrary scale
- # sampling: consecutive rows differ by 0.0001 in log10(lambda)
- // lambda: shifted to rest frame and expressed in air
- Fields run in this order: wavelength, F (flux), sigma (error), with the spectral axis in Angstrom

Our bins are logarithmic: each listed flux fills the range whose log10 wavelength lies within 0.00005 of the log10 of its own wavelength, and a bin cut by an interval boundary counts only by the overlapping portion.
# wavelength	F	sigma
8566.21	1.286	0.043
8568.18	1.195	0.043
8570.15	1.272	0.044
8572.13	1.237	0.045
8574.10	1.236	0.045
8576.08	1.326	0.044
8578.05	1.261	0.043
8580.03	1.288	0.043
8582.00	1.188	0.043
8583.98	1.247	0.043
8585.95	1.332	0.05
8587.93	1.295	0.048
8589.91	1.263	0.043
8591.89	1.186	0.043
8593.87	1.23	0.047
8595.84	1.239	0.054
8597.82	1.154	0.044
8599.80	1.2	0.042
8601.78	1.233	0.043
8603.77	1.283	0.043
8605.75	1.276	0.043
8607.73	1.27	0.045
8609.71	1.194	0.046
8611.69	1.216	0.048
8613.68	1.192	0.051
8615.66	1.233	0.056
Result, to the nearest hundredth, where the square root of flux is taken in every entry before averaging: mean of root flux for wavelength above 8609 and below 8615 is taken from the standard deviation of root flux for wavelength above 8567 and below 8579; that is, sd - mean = -1.08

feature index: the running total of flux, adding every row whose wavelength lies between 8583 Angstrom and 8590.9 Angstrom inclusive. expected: 5.14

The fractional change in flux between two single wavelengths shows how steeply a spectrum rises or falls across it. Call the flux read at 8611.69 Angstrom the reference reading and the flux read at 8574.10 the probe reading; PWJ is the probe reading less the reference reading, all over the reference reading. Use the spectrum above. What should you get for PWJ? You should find 0.02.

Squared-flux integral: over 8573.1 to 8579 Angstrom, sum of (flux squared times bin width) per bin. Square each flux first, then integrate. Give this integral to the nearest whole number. 10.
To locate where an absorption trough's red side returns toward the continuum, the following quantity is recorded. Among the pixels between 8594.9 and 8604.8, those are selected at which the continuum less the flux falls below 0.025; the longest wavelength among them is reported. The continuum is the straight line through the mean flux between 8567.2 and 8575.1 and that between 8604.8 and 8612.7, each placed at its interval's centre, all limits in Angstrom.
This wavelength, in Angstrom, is 8603.77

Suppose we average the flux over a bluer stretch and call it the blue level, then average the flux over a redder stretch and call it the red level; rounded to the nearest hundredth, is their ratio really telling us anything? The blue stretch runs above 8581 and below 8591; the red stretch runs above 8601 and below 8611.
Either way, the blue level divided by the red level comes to 1.01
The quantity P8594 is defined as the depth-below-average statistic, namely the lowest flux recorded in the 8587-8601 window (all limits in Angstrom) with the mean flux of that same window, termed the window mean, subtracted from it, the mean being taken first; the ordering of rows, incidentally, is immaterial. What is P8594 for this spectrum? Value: -0.070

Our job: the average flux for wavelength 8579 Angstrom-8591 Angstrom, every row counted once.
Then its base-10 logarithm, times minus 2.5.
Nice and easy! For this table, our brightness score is -0.26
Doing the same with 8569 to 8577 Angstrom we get -0.26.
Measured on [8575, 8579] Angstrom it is -0.28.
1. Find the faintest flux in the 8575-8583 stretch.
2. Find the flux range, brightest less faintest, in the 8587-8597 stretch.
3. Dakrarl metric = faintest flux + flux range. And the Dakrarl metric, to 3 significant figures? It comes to 1.30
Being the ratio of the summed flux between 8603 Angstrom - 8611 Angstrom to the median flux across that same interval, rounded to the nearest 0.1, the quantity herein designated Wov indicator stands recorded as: 3.9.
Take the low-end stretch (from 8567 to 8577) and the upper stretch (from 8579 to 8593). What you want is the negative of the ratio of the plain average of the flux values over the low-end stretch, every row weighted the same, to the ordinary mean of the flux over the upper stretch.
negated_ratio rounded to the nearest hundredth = -1.00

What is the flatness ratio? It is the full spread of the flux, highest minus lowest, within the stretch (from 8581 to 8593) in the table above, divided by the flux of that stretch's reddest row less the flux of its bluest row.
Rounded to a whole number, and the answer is -73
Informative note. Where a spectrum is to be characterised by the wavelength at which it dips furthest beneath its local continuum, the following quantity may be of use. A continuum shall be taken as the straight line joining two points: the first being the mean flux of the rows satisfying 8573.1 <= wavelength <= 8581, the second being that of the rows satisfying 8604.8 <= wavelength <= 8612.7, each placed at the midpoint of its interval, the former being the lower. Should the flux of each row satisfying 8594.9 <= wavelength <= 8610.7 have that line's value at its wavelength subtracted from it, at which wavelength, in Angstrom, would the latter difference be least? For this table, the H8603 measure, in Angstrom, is 8597.82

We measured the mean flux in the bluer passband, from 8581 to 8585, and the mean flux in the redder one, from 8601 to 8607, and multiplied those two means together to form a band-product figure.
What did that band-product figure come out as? 1.54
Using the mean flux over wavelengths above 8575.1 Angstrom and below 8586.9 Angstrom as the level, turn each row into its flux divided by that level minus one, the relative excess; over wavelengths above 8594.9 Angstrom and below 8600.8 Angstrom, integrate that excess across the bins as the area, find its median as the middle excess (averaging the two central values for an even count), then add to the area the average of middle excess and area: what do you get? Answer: -0.56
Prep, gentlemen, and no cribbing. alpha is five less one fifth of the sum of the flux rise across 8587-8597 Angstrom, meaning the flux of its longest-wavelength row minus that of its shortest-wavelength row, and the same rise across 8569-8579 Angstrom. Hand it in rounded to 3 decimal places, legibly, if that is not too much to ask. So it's 5.013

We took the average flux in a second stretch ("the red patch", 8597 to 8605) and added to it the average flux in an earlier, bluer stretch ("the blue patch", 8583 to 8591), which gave 2.50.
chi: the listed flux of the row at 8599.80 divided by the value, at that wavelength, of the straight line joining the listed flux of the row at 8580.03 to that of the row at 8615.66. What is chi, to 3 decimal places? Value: 0.954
